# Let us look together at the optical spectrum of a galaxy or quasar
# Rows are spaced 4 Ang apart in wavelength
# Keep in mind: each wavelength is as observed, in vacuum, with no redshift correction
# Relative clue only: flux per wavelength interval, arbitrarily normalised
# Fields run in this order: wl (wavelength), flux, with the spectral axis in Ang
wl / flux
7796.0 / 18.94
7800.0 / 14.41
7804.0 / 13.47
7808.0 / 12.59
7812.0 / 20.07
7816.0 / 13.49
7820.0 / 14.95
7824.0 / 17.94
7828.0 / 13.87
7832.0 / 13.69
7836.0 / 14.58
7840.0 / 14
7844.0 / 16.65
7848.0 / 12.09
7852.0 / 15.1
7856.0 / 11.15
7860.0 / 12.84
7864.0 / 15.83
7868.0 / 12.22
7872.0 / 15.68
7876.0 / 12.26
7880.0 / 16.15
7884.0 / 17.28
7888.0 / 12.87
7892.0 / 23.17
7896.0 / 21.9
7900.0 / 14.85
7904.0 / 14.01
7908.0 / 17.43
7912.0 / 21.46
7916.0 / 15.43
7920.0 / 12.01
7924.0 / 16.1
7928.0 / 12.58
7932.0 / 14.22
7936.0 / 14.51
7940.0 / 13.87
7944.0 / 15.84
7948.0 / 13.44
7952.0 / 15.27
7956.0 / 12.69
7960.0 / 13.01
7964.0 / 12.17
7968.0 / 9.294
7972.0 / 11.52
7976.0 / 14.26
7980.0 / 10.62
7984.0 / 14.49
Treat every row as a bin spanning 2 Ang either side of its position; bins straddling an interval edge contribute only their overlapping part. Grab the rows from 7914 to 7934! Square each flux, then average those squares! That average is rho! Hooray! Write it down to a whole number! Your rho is 200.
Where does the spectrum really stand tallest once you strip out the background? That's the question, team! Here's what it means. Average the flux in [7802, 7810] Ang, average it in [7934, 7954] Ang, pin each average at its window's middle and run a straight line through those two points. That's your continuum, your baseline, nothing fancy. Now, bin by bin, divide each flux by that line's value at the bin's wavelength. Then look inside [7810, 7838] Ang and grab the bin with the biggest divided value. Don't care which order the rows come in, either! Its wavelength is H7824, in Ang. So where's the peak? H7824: 7812.0 Ang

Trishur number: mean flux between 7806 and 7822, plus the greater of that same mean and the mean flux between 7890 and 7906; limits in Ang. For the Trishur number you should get 33.8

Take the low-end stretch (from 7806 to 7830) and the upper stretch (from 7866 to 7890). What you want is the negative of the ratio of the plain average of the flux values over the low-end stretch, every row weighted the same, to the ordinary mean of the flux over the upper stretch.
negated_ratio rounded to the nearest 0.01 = -1.07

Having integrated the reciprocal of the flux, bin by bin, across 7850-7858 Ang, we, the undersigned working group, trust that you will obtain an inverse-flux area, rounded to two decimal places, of 0.62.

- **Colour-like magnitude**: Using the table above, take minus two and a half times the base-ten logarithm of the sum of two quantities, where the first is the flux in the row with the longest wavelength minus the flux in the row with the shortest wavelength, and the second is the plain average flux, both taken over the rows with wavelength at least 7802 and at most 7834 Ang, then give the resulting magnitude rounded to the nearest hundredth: -2.96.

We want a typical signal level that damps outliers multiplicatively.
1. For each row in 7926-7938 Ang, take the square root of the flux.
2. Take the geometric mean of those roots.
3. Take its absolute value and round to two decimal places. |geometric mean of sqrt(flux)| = 3.71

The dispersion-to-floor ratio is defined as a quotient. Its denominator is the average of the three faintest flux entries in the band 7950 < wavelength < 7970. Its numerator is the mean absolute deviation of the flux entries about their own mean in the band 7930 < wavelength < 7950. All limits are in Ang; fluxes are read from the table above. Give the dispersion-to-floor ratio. 0.056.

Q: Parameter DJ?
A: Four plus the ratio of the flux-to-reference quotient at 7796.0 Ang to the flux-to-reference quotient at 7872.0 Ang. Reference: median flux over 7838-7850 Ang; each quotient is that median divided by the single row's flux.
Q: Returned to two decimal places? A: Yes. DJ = 4.83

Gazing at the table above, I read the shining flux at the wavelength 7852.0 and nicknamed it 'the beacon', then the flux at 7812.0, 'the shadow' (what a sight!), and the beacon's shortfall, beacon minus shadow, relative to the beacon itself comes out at -0.33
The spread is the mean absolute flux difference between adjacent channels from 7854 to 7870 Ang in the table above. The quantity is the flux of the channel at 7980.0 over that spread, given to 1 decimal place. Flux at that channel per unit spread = 3.8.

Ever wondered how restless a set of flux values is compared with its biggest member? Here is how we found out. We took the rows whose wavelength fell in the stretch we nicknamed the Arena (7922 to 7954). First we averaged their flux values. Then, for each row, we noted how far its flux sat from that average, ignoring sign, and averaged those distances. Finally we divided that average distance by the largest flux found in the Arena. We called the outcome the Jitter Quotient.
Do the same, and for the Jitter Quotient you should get 0.06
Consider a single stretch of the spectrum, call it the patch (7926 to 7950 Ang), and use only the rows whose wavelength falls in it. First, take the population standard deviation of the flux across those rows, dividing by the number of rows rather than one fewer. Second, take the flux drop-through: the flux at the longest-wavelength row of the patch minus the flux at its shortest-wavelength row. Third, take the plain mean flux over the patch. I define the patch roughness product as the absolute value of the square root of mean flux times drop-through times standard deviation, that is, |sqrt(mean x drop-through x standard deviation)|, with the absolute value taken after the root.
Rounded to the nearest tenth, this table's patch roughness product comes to 3.5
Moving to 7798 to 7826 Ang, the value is 11.7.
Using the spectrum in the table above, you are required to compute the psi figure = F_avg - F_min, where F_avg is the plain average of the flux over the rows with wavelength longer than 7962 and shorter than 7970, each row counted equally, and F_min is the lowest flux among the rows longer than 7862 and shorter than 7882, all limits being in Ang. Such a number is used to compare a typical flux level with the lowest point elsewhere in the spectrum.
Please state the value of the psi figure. -1.5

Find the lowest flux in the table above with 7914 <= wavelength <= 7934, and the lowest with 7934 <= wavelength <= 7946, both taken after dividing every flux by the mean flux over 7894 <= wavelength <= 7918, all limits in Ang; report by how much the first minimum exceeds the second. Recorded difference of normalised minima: -0.11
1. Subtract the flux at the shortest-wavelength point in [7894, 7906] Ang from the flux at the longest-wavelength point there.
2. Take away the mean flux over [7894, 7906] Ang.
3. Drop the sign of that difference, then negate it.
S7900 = -25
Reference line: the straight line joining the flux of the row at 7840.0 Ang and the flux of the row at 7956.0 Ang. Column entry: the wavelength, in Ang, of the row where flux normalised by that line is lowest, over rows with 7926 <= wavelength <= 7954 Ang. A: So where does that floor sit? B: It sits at 7928.0 Ang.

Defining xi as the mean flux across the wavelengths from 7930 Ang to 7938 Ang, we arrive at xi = 14.4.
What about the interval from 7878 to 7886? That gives 16.7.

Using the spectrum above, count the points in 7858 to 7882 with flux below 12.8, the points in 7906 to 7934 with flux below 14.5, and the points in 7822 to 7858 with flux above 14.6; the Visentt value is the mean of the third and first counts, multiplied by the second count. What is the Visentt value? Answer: 7.5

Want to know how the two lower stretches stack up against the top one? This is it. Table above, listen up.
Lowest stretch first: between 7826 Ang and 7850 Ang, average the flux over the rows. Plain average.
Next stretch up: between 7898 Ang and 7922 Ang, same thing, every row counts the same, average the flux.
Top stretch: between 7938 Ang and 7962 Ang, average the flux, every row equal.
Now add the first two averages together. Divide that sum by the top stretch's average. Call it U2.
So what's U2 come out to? 2.14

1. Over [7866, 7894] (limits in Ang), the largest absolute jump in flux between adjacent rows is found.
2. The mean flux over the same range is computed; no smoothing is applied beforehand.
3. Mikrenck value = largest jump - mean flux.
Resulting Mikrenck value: -5.4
